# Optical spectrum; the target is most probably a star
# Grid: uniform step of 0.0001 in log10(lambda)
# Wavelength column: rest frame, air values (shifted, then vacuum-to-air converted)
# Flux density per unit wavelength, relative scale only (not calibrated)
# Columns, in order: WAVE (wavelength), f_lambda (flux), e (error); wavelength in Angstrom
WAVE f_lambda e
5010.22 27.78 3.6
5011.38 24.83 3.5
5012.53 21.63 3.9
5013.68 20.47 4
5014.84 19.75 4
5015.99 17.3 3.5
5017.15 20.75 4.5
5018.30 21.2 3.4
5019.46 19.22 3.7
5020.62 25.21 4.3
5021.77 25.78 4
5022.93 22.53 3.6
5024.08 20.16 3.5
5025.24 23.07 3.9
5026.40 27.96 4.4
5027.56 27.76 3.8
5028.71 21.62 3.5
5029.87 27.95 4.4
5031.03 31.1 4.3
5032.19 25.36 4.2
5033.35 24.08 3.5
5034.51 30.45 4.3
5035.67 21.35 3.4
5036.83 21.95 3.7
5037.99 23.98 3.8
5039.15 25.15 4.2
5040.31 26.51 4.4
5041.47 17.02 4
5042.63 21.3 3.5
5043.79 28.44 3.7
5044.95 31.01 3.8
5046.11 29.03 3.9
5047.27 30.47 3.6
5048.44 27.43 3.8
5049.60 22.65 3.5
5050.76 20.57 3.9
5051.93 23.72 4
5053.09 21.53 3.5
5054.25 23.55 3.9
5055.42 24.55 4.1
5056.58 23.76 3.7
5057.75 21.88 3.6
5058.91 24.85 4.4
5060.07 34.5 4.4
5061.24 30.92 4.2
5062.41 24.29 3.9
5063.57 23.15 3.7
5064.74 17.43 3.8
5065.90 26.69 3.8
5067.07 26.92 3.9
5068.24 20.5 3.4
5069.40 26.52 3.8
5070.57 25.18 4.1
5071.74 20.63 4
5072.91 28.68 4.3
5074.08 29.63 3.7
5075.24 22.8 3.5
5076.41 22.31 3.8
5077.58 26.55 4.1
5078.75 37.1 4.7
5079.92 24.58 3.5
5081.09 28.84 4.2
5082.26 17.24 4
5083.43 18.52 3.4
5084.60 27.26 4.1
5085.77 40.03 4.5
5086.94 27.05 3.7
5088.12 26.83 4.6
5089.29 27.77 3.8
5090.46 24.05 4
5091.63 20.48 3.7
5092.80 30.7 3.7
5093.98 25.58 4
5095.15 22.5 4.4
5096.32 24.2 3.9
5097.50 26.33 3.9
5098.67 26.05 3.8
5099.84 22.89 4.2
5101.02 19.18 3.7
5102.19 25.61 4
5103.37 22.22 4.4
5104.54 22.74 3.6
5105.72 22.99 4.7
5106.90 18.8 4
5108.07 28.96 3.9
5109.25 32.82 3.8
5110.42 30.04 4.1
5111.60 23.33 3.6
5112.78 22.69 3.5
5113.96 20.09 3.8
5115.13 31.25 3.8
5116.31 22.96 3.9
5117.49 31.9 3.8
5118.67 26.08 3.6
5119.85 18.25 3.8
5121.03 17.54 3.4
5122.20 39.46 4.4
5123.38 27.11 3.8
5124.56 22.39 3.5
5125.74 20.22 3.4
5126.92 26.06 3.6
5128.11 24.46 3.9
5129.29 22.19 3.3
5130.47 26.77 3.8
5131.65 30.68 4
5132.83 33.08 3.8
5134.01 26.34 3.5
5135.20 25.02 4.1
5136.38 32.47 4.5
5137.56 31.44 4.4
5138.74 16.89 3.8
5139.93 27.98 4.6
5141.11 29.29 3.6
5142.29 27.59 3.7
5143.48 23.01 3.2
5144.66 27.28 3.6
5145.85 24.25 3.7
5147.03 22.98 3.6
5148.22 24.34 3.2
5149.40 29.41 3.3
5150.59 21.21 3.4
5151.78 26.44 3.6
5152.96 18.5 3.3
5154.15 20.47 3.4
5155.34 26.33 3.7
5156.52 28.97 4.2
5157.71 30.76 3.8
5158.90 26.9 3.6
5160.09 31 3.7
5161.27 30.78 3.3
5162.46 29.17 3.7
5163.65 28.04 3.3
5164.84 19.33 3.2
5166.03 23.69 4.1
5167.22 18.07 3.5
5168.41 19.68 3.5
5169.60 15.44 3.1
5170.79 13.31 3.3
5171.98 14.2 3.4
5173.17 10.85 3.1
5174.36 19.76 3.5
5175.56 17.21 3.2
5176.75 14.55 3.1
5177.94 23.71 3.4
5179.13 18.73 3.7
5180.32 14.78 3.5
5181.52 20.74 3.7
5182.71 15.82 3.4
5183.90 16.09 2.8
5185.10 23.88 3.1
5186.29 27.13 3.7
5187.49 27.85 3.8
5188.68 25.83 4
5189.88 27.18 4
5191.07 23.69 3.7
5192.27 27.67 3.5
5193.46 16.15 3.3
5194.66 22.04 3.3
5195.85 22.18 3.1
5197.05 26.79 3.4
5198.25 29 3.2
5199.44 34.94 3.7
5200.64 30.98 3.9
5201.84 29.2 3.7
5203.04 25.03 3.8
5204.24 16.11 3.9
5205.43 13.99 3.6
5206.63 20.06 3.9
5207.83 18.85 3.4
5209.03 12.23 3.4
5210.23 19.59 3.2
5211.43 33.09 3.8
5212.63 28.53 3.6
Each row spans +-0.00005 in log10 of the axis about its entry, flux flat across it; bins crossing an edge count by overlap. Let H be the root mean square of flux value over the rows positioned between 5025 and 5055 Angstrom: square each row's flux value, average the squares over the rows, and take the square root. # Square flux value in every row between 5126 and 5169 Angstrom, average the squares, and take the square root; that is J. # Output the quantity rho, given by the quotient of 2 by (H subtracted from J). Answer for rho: 3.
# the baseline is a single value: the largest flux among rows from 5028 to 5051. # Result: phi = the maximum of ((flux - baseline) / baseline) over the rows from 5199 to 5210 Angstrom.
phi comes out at 0.12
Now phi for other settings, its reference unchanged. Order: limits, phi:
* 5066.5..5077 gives -0.05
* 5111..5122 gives 0.03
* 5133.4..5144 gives 0.04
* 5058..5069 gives 0.11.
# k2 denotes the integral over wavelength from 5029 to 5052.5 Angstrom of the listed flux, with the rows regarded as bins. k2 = 597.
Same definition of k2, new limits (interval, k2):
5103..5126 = 579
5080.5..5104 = 591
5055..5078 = 577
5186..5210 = 570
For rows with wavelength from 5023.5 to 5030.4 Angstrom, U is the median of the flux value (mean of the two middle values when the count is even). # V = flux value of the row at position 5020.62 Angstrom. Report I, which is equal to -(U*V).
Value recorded -641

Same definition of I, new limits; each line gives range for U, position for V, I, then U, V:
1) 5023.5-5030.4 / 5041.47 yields -433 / 25.4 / 17.02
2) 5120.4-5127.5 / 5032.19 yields -614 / 24.2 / 25.36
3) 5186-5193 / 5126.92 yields -708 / 27.2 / 26.06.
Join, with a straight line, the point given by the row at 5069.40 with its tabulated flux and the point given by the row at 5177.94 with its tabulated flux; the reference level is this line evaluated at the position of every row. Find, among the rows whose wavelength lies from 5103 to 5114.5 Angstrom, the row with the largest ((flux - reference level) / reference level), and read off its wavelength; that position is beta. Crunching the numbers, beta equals 5109.25 Angstrom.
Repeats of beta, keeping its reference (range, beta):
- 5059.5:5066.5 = 5060.07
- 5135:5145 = 5136.38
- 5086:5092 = 5089.29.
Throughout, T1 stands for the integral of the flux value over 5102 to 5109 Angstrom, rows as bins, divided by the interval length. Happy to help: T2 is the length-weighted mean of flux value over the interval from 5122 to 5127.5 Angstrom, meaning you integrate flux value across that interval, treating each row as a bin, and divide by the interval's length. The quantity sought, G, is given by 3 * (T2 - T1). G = 7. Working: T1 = 24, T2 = 26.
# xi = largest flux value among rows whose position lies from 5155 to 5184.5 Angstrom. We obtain 31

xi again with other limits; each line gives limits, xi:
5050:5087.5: 40.03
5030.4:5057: 31.1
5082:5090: 40.03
